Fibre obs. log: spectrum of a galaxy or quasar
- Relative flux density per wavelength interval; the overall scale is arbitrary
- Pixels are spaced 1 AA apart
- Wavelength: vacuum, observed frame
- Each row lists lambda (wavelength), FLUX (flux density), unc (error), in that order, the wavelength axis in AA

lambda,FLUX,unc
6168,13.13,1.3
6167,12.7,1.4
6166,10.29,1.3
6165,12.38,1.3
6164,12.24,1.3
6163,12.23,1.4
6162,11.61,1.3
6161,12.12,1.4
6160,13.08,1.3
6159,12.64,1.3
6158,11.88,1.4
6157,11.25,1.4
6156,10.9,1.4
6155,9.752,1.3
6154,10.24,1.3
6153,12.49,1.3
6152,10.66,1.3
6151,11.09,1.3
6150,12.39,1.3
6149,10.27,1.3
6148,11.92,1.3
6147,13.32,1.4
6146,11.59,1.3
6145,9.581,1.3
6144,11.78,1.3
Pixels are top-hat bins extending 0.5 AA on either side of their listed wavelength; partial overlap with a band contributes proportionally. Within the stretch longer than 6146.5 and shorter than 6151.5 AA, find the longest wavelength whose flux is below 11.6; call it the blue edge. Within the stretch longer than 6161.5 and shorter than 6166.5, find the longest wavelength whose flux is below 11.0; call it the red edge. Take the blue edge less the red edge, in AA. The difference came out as -15 AA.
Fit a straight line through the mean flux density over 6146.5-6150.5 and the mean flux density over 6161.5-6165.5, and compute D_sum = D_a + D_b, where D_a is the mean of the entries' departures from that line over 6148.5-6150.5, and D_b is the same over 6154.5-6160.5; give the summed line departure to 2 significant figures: -1.1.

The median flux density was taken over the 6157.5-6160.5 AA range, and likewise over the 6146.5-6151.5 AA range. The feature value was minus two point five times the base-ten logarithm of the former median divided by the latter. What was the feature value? -0.06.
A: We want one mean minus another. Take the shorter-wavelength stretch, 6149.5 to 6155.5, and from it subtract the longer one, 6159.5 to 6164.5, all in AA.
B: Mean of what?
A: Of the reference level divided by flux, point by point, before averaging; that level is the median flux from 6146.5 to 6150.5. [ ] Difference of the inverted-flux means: 0.111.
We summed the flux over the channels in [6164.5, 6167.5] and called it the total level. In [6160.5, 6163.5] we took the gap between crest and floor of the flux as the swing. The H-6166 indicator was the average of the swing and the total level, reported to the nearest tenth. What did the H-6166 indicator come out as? 18.0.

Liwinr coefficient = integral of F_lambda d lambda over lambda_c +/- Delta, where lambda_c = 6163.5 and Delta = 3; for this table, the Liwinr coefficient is 70.9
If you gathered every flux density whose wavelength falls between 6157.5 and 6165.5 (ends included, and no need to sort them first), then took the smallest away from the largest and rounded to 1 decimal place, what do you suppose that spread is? 1.5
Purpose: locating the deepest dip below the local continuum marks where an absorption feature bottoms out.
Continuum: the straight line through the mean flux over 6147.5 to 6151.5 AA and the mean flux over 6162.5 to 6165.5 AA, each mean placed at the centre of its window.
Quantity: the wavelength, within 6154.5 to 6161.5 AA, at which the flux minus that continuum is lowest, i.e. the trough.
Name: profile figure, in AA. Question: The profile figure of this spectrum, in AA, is 6155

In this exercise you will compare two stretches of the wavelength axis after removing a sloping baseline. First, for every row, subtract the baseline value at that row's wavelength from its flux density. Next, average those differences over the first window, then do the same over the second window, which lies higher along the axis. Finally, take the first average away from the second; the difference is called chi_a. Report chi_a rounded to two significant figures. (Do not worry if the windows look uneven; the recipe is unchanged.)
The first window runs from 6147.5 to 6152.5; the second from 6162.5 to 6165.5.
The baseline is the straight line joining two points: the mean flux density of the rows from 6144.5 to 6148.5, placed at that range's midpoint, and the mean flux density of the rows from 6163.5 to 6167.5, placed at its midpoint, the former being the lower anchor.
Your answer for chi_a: 0.80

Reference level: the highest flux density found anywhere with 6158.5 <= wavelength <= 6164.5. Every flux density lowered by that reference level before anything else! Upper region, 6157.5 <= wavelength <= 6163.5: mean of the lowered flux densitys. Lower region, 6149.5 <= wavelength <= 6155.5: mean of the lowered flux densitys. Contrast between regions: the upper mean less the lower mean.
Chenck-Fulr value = 1.2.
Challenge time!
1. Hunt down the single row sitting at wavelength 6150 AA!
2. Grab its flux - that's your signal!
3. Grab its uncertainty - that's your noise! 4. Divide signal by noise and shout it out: 9.5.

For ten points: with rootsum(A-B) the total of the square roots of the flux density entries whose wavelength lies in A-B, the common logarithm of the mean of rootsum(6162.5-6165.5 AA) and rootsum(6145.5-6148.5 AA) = 1.02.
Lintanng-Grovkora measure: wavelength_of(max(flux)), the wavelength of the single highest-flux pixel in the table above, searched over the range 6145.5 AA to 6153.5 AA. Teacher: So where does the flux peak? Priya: 6147 AA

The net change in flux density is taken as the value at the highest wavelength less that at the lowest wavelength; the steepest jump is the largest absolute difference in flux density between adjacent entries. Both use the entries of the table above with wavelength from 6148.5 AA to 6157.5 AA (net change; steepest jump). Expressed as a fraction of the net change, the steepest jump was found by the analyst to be 2.3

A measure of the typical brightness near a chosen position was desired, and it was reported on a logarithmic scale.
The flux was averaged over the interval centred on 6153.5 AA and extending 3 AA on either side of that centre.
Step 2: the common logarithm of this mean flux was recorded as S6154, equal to 1.04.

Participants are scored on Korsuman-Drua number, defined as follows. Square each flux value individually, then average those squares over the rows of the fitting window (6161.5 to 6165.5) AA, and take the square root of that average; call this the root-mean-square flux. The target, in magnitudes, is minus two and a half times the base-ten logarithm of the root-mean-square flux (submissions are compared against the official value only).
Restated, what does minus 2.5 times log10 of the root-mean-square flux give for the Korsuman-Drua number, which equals -2.71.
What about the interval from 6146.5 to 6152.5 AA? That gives -2.67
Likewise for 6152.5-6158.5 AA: -2.62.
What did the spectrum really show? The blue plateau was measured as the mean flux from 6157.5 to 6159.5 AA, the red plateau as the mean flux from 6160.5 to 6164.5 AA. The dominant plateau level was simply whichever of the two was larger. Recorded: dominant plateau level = 12.3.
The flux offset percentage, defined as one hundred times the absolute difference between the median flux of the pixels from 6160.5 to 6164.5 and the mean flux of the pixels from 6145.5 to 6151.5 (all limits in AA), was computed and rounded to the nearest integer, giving 41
